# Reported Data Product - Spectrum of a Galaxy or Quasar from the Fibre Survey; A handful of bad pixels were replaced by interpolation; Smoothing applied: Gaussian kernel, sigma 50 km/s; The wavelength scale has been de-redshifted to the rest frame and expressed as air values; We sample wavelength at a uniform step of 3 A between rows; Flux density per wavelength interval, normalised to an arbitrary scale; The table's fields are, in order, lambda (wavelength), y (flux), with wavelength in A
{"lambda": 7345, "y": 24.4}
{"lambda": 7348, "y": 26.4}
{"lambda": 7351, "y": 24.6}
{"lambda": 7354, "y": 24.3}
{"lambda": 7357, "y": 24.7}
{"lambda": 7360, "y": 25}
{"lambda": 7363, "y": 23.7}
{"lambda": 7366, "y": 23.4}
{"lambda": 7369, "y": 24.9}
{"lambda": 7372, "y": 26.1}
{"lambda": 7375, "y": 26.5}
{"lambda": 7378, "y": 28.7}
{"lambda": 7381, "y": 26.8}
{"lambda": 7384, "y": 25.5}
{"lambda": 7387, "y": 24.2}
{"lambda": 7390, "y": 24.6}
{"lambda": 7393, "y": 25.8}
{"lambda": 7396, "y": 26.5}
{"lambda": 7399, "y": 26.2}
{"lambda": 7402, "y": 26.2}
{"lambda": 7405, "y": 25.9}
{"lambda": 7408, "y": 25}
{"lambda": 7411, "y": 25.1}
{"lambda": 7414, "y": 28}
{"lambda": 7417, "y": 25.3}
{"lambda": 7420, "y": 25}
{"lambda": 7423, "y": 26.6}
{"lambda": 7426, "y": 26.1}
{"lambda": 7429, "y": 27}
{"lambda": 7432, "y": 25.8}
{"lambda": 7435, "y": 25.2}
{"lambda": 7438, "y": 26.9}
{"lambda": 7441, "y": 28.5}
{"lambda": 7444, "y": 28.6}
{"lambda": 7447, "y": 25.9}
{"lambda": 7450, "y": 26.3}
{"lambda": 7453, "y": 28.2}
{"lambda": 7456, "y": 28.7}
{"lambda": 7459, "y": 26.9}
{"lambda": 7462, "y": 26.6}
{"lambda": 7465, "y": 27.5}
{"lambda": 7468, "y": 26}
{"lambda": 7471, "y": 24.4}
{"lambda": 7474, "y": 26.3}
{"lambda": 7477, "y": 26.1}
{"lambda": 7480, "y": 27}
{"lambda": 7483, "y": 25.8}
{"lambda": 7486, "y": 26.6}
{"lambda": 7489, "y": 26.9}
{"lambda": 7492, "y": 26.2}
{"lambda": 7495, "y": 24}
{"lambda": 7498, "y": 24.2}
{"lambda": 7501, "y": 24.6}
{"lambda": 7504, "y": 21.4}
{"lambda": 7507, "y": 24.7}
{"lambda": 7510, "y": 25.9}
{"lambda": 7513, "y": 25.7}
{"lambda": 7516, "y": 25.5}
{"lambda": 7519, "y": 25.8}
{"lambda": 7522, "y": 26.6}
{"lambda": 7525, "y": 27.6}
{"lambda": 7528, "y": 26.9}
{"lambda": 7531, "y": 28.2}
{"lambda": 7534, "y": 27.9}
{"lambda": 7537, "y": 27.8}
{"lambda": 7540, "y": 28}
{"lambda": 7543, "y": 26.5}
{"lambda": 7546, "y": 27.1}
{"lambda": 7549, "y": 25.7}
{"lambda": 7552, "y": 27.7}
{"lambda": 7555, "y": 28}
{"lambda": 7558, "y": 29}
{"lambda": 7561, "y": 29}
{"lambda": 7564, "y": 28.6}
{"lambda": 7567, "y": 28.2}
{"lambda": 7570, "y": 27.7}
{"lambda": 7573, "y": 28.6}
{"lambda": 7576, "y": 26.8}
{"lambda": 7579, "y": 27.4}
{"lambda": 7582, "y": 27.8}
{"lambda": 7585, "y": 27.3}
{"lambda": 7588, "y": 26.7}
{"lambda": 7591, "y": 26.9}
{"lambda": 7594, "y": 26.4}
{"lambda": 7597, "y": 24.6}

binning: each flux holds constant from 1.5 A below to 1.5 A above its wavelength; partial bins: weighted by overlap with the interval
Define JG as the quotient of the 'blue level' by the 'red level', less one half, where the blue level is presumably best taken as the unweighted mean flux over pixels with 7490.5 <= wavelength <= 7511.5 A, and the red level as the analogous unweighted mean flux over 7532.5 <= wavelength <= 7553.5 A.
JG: 0.40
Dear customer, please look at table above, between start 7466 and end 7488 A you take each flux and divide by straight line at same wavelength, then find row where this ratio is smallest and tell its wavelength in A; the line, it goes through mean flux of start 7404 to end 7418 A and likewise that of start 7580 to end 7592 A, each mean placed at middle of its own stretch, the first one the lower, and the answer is 7471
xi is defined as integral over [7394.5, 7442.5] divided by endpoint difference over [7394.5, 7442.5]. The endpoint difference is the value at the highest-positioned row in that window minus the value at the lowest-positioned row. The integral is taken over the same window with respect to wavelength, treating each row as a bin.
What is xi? 629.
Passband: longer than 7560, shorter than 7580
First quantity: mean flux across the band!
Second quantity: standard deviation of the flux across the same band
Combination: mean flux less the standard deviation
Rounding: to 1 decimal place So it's 27.3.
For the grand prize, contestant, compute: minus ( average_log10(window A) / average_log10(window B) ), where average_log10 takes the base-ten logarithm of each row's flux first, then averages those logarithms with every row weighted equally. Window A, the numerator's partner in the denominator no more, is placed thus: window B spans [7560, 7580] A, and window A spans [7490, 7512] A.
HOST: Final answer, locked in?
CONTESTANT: -0.96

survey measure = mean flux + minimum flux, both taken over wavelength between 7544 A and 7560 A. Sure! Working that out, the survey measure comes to 53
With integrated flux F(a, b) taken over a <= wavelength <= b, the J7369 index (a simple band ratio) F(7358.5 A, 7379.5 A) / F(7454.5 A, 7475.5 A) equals 1.0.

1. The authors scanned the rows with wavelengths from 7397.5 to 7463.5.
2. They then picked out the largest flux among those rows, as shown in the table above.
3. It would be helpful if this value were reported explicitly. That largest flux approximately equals 28.7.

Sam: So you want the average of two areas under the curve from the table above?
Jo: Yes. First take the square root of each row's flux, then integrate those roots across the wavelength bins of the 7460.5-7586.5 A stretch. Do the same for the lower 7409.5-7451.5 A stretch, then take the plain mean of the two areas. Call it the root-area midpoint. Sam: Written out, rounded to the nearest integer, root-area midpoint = 433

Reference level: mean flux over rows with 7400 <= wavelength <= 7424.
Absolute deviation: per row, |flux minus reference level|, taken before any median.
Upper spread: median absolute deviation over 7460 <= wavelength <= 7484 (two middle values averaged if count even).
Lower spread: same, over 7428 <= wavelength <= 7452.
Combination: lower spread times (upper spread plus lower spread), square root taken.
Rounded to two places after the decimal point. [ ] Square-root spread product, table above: 1.10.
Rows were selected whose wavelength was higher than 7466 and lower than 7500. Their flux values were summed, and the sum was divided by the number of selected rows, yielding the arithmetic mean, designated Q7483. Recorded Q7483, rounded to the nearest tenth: 25.8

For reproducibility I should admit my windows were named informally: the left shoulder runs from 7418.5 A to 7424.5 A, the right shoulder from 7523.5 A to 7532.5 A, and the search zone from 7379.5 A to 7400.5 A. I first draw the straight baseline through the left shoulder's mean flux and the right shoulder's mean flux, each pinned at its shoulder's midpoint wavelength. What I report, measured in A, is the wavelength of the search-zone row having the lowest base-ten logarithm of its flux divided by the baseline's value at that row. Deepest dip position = 7387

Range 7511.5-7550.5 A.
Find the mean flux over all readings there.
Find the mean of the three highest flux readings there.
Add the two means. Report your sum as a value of 54.9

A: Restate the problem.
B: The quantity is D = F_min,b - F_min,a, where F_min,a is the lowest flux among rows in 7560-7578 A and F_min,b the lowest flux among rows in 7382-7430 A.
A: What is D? -2.6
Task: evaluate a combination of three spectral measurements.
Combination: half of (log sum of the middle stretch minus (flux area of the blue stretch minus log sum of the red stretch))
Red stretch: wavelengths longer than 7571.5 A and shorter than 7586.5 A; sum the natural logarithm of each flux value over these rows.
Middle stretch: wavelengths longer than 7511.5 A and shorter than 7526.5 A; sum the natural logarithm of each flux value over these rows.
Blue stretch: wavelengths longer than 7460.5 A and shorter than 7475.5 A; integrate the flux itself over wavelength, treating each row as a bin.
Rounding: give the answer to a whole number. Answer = -180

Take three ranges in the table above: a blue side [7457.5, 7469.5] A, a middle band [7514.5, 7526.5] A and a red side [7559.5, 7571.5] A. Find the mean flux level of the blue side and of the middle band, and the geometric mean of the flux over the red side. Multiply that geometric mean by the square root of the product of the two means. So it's 754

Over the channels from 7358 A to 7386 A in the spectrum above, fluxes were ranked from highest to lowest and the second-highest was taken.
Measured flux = 26.8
